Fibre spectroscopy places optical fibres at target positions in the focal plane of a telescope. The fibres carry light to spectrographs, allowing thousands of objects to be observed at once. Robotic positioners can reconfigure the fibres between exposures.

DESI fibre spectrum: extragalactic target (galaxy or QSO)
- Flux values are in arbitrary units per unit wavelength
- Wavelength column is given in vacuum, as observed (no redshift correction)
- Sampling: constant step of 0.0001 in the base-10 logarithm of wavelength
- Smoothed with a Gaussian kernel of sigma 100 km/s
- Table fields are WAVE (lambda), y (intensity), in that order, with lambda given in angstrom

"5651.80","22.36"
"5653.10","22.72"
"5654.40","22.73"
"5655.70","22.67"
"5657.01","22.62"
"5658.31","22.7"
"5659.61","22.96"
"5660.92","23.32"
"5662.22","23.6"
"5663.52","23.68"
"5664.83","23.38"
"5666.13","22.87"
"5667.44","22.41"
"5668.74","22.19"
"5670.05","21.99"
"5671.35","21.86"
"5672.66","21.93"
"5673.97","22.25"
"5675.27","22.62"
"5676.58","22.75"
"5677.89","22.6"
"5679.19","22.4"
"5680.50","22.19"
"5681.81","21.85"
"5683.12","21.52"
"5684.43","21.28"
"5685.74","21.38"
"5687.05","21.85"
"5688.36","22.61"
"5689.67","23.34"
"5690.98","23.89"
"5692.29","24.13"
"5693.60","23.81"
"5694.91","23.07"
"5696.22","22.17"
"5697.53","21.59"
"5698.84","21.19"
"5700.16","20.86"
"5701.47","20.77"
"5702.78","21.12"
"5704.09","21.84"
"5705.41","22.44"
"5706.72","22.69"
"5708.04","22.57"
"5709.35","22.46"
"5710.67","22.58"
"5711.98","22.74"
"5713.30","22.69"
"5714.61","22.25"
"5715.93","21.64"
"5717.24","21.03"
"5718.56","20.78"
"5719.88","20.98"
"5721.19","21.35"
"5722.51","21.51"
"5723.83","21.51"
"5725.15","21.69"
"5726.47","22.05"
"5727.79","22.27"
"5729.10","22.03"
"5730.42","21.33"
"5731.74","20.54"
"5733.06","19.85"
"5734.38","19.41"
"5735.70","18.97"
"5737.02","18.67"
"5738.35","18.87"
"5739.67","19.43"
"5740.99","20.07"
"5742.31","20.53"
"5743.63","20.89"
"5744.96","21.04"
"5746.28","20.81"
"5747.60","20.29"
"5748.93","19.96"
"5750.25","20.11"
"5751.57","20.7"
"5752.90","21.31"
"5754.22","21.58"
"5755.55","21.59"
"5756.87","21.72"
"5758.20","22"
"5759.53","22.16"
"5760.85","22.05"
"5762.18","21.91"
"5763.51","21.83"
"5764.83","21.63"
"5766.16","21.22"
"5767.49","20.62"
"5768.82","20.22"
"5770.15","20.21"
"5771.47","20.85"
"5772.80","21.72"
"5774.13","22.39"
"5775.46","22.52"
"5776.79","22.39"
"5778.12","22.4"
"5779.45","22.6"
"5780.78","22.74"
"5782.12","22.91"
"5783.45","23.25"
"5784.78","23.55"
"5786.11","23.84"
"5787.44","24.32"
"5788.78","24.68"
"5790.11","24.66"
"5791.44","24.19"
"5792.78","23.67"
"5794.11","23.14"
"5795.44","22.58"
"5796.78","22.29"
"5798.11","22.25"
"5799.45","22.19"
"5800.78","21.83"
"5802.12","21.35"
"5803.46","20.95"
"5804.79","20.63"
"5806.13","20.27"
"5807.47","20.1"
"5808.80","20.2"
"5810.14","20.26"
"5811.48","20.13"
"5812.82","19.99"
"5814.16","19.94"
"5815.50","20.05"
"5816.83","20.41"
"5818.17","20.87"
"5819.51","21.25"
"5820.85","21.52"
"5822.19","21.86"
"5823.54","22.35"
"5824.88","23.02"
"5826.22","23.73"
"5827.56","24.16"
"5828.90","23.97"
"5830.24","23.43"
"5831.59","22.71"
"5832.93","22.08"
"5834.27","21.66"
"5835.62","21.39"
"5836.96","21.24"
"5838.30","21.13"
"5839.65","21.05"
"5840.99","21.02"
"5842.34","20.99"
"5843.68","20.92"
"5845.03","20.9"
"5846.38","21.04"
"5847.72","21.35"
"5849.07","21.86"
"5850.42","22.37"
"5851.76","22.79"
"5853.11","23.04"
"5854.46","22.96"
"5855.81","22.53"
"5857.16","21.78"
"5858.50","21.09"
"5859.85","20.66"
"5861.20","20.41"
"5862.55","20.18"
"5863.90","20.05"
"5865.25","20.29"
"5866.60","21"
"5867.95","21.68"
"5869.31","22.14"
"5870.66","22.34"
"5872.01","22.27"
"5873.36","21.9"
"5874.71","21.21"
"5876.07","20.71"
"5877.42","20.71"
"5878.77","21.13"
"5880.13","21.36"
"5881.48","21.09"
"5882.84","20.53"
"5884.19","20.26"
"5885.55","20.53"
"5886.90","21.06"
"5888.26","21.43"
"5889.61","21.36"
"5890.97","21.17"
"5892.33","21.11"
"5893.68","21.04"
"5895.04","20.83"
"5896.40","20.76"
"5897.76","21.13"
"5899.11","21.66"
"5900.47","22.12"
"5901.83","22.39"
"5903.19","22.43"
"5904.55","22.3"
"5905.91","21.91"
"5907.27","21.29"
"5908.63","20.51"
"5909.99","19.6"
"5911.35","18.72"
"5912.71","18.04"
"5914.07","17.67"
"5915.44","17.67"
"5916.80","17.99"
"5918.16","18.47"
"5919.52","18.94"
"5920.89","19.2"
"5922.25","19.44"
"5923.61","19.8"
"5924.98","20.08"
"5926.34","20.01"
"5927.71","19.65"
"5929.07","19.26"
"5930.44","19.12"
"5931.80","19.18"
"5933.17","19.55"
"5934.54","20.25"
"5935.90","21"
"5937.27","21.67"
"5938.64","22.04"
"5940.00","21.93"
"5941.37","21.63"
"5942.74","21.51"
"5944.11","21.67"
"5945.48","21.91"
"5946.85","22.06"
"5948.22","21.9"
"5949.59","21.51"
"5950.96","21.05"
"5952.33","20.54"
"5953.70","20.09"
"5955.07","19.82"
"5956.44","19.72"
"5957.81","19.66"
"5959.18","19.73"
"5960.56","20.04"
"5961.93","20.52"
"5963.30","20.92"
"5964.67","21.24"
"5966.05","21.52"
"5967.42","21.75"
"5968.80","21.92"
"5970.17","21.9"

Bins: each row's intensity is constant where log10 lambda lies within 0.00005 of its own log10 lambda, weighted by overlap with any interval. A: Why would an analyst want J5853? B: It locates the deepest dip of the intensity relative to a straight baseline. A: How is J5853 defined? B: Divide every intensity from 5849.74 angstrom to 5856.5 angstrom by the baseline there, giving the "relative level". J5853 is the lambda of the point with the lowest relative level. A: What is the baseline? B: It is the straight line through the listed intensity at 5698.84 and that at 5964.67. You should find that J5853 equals 5850.42 angstrom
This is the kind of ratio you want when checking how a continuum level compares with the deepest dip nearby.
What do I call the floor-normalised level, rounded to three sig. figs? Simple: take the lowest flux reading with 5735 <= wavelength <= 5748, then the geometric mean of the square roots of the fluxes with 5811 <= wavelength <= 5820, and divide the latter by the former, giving 0.242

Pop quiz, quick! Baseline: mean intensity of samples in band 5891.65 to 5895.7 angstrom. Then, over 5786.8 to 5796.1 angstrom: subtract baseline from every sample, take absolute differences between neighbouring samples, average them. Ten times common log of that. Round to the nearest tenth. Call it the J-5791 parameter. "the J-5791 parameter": -3.9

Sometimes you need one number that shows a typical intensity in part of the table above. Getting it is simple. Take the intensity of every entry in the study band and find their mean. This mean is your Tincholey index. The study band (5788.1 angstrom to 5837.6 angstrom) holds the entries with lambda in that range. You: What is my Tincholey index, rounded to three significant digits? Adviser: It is 21.9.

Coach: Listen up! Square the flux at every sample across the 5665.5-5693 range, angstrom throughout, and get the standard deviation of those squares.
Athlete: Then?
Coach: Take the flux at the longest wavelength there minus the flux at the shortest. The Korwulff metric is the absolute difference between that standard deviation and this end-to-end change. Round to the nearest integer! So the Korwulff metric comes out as 32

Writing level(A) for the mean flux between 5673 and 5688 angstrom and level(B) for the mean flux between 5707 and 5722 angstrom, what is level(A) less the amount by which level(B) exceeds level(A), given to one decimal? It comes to 22.2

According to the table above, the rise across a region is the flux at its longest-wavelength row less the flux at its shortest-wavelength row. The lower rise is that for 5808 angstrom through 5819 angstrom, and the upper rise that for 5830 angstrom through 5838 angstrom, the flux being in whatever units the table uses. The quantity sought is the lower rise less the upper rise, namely 2.9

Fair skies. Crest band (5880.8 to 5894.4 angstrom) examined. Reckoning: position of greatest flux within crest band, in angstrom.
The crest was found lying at 5888.26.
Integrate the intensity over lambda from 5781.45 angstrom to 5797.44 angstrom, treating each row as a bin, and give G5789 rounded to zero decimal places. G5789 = 377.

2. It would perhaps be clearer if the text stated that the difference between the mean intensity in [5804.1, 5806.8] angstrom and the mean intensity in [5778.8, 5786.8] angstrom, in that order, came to -2.7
